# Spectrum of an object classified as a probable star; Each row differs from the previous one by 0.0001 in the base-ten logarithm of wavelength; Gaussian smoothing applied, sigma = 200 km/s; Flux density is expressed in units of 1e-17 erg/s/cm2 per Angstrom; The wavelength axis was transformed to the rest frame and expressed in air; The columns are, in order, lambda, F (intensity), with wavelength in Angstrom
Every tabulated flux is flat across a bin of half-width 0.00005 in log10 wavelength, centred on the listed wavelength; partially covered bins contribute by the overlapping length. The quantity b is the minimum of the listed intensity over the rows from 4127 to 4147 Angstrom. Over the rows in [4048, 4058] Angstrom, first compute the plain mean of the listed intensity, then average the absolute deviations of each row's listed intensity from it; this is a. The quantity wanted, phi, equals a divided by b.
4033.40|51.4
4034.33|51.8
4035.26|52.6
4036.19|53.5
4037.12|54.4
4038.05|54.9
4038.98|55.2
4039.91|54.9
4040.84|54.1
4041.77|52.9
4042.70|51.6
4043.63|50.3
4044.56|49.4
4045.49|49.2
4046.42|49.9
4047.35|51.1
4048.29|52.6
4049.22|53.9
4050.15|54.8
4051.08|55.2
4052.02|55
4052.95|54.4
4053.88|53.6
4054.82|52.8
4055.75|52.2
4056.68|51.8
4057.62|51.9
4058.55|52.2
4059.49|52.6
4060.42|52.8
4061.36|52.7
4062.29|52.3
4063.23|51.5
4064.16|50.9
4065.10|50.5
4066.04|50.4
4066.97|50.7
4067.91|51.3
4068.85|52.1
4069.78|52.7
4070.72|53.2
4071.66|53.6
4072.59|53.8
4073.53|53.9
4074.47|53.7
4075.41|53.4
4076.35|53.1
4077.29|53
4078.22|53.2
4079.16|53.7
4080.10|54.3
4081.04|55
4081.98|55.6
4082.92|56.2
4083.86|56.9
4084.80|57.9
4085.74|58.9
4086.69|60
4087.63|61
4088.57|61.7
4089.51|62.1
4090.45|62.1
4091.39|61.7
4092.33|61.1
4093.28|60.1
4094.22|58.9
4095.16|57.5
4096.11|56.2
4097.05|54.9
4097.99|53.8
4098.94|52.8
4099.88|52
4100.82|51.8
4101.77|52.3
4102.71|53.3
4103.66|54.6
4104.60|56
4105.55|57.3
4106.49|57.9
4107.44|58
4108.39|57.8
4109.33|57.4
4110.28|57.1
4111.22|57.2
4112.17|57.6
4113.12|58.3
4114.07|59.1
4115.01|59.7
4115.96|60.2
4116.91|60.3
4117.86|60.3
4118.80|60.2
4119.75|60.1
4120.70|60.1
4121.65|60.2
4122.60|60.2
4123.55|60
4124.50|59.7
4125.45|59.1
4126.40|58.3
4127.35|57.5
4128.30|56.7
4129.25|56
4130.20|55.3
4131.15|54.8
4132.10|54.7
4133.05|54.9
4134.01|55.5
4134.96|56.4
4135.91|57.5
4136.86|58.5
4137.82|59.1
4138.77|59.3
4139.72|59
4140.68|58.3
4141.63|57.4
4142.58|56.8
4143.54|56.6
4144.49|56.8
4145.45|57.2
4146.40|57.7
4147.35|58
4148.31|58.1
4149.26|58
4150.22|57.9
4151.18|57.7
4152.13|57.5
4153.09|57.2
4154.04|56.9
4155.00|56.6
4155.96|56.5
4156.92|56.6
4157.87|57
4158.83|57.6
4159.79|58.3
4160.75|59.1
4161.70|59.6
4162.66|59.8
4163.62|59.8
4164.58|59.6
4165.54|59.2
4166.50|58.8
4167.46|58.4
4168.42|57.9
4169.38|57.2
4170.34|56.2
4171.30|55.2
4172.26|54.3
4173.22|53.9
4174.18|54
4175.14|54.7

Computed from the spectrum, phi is 0.020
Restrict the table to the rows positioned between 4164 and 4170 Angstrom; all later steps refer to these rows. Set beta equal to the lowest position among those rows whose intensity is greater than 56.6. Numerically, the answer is 4164.58 Angstrom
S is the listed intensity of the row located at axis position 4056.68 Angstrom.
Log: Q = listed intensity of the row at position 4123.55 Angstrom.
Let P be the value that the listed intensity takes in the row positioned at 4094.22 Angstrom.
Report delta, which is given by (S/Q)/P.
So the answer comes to 0.0147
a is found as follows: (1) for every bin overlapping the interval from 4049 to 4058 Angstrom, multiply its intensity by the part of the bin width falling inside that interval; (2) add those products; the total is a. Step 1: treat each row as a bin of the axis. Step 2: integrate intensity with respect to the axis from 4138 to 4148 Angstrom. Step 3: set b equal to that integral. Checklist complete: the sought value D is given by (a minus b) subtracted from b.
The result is 673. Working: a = 482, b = 578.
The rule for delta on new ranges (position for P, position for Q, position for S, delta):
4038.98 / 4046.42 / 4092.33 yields 0.0222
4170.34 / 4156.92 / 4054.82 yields 0.0166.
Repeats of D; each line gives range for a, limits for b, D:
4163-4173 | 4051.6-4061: 419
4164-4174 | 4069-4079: 498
